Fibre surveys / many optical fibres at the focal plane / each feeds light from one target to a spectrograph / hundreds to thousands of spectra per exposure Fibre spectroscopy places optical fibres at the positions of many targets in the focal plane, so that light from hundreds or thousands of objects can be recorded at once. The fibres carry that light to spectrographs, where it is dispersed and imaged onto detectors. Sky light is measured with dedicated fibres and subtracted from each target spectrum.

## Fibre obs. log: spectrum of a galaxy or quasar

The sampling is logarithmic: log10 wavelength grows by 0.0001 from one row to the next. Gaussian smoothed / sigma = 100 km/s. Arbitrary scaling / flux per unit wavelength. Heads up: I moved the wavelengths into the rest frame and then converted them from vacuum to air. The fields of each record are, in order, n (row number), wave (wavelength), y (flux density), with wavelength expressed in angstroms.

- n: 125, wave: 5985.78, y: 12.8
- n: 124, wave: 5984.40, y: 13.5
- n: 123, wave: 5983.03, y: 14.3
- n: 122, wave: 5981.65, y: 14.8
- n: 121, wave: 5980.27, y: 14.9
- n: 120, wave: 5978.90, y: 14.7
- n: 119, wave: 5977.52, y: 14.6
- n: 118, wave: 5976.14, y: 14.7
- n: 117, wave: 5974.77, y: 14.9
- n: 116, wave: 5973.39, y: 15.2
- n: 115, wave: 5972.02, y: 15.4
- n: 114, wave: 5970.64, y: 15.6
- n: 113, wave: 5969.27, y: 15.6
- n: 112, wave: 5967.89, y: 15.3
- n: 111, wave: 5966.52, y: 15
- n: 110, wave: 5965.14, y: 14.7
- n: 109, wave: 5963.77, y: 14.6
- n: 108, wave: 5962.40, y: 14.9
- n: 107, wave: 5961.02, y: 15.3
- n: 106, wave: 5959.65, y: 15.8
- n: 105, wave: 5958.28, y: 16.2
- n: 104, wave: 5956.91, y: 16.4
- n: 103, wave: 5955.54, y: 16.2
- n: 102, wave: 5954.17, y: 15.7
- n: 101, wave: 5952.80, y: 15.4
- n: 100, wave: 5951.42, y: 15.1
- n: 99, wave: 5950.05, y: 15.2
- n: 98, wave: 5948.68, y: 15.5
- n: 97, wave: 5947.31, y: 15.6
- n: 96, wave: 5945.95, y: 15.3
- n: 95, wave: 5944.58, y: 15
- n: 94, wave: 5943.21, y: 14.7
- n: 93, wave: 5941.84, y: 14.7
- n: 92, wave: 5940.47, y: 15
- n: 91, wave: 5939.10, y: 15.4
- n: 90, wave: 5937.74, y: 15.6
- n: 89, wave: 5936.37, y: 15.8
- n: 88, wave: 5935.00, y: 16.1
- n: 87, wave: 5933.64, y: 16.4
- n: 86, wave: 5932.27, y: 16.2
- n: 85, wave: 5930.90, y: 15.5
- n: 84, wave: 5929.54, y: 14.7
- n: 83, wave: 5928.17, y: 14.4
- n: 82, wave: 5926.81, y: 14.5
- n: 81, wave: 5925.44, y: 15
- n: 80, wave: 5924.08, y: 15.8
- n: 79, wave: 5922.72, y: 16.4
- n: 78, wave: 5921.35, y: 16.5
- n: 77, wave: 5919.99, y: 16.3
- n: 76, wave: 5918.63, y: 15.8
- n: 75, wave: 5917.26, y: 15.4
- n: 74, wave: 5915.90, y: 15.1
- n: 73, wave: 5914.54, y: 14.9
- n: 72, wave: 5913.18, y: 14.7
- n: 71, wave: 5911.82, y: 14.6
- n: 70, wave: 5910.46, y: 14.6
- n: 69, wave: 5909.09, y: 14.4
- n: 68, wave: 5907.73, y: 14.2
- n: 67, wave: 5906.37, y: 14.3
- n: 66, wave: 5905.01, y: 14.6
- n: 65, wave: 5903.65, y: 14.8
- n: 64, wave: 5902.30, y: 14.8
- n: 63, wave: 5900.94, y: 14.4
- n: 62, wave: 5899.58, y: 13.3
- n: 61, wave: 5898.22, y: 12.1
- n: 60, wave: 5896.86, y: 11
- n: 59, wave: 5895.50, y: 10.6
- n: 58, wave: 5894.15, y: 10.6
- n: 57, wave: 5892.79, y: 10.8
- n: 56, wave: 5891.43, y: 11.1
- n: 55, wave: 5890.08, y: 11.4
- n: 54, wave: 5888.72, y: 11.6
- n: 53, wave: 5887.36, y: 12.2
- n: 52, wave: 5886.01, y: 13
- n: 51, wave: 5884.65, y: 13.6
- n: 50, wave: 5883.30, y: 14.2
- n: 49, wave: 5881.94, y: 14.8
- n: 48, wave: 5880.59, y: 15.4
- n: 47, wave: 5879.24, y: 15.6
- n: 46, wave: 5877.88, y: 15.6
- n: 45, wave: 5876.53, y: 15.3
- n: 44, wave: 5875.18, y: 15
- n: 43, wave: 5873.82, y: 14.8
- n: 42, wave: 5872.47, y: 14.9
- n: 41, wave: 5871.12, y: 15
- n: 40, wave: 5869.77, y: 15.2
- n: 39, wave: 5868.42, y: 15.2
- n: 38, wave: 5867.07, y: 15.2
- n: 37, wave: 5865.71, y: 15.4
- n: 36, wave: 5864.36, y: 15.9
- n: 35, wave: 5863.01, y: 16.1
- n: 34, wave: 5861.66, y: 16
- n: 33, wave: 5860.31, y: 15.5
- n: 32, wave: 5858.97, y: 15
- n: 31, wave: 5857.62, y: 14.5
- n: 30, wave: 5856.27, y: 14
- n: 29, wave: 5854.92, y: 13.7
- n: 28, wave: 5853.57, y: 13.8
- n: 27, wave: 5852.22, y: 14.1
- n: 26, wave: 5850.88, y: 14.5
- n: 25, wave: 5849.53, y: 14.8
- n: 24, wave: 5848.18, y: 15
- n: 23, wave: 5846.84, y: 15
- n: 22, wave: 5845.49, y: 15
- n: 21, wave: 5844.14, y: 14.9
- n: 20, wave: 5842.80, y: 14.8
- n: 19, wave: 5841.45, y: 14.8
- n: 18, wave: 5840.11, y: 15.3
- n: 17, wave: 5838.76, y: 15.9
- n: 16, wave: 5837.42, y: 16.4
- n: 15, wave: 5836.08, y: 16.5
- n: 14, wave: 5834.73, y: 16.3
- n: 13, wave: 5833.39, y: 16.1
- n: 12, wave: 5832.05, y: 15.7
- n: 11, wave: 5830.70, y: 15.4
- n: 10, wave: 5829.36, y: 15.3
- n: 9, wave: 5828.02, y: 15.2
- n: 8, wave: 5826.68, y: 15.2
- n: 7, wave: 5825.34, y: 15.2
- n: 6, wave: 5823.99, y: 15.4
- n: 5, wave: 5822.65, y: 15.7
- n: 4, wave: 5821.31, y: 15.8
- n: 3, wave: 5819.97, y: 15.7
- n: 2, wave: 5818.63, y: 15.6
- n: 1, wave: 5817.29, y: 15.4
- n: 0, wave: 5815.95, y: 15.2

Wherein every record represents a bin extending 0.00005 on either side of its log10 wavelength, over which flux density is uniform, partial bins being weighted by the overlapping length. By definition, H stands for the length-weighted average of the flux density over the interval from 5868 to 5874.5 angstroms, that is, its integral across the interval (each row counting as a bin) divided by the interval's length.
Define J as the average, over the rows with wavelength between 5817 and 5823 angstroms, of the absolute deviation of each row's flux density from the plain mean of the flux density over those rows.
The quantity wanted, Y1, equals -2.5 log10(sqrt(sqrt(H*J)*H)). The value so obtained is -1.6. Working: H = 15.0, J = 0.11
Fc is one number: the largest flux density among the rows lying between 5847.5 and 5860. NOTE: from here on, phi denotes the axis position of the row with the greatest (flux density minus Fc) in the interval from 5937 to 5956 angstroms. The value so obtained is 5955.54 angstroms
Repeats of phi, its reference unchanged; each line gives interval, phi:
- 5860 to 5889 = 5863.01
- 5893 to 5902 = 5900.94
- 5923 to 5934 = 5933.64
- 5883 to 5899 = 5883.30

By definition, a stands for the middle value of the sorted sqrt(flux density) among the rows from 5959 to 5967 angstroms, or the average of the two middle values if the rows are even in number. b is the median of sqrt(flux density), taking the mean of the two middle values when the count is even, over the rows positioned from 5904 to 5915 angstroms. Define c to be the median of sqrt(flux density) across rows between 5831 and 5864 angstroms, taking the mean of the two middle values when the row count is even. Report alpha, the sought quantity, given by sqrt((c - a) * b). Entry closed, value 0.2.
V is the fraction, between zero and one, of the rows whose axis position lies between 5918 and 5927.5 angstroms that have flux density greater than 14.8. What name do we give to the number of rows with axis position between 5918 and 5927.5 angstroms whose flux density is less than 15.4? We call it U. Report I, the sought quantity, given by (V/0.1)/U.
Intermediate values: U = 2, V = 0.9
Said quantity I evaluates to 4.3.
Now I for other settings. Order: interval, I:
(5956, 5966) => 1.8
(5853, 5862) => 0.9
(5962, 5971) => 1.4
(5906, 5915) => 0.2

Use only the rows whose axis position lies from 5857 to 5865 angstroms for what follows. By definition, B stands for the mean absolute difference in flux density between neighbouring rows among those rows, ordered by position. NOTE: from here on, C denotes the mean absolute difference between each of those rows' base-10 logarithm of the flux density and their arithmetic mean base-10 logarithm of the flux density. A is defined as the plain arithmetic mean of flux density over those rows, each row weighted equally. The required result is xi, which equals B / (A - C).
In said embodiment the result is 0.0232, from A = 15.5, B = 0.36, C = 0.014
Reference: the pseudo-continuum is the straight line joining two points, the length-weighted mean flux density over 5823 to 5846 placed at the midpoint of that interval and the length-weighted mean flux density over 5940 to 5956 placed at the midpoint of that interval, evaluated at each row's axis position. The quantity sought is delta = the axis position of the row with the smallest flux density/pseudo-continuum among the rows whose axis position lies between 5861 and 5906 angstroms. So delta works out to 5894.15 angstroms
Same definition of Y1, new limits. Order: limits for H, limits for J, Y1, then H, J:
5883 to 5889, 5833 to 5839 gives -1.6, 12.9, 0.19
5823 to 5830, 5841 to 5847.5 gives -1.5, 15.3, 0.08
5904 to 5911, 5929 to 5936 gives -2.0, 14.4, 0.54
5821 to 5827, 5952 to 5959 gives -1.9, 15.4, 0.34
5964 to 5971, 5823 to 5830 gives -1.5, 15.2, 0.07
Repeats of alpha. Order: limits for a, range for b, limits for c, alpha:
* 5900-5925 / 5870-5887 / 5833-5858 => 0.2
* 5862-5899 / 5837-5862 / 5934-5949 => 0.5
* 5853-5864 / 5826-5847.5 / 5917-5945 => 0.6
